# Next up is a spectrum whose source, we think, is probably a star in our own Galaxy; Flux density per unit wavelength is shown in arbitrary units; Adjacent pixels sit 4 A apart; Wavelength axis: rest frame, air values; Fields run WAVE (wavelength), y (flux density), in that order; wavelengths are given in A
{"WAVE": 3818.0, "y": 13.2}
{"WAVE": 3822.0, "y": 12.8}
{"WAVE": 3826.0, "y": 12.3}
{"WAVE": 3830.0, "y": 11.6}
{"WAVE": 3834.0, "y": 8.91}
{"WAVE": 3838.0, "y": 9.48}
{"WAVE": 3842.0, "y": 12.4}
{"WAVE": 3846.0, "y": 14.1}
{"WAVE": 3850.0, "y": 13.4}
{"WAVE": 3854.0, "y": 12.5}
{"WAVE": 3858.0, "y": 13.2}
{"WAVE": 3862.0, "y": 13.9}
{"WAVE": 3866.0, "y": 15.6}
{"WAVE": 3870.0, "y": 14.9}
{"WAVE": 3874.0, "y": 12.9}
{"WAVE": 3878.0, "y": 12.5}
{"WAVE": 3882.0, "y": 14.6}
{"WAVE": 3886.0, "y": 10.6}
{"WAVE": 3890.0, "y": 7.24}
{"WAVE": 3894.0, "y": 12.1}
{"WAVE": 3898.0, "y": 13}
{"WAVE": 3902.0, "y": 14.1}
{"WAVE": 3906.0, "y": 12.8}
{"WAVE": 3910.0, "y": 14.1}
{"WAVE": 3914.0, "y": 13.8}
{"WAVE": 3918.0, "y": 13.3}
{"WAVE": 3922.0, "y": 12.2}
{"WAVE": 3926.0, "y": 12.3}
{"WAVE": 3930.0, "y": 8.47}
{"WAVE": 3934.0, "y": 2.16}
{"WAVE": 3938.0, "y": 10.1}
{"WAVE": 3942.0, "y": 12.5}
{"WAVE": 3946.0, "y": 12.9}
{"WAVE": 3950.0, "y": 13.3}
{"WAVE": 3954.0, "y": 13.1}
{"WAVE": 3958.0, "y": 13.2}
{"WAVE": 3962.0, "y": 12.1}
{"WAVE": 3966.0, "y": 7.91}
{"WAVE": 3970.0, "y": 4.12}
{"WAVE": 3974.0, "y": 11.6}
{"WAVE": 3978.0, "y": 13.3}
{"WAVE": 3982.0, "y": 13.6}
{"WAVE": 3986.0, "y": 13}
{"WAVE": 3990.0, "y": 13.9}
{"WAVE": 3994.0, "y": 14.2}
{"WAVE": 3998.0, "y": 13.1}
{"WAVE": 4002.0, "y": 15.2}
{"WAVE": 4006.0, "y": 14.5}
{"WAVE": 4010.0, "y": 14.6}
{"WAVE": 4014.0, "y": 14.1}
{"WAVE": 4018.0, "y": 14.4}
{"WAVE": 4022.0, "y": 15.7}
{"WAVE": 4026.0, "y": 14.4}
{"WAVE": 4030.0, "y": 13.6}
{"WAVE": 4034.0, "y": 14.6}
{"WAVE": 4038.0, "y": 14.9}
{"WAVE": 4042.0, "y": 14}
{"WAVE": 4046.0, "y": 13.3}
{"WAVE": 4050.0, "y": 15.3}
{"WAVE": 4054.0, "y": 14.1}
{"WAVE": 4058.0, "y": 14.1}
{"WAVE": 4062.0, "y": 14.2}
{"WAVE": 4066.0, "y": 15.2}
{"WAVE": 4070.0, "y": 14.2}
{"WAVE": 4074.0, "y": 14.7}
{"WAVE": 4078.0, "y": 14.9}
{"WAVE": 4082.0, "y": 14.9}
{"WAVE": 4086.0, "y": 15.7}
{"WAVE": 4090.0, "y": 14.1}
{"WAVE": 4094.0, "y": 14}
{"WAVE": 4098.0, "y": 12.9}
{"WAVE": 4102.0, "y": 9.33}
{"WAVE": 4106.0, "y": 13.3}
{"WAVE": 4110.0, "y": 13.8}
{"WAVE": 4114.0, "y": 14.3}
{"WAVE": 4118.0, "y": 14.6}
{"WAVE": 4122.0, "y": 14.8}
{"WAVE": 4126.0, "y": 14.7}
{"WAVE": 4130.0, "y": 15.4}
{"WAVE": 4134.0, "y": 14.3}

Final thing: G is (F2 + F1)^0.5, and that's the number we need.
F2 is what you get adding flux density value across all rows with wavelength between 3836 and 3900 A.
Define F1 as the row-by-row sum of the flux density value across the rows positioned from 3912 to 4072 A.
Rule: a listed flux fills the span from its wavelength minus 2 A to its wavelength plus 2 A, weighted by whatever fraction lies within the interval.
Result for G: 26.8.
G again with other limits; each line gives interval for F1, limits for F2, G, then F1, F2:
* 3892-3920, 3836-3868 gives 14.1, 93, 105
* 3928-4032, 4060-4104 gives 21.8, 319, 154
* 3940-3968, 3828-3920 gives 19.4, 85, 291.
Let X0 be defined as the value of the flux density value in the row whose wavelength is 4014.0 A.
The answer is 14.1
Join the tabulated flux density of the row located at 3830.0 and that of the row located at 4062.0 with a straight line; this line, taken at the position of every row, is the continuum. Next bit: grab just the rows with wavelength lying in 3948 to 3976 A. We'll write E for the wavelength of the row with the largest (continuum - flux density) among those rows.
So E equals 3970.0 A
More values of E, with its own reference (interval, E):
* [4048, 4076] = 4070.0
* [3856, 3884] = 3878.0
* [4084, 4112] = 4102.0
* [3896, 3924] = 3922.0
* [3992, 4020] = 3998.0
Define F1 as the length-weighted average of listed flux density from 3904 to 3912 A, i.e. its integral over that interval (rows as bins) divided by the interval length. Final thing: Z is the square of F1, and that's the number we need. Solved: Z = 181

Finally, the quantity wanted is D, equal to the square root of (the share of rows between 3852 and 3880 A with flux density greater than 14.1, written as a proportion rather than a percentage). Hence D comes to 0.5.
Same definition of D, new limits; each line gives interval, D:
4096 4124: 0.7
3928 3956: 0.0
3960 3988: 0.0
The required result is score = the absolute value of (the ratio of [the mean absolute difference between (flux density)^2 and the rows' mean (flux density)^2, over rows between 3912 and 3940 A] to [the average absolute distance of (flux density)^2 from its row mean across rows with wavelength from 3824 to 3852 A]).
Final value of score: 1.5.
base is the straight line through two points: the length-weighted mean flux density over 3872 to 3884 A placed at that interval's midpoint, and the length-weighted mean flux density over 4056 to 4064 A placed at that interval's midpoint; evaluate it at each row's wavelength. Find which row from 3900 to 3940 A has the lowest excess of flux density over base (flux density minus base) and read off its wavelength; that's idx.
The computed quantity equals 3934.0 A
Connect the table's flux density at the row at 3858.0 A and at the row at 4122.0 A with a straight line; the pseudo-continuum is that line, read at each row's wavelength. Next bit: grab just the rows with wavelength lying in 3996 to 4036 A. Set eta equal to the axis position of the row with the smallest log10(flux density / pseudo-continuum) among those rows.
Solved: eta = 3998.0 A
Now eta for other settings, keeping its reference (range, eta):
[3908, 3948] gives 3934.0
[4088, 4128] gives 4102.0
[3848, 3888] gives 3886.0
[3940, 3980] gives 3970.0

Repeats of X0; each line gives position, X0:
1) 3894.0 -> 12.1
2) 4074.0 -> 14.7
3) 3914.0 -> 13.8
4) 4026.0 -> 14.4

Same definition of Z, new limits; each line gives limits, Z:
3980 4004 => 191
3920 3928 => 150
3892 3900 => 158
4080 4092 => 222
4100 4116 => 161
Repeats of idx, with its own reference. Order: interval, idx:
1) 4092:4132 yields 4102.0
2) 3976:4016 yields 3986.0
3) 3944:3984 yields 3970.0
